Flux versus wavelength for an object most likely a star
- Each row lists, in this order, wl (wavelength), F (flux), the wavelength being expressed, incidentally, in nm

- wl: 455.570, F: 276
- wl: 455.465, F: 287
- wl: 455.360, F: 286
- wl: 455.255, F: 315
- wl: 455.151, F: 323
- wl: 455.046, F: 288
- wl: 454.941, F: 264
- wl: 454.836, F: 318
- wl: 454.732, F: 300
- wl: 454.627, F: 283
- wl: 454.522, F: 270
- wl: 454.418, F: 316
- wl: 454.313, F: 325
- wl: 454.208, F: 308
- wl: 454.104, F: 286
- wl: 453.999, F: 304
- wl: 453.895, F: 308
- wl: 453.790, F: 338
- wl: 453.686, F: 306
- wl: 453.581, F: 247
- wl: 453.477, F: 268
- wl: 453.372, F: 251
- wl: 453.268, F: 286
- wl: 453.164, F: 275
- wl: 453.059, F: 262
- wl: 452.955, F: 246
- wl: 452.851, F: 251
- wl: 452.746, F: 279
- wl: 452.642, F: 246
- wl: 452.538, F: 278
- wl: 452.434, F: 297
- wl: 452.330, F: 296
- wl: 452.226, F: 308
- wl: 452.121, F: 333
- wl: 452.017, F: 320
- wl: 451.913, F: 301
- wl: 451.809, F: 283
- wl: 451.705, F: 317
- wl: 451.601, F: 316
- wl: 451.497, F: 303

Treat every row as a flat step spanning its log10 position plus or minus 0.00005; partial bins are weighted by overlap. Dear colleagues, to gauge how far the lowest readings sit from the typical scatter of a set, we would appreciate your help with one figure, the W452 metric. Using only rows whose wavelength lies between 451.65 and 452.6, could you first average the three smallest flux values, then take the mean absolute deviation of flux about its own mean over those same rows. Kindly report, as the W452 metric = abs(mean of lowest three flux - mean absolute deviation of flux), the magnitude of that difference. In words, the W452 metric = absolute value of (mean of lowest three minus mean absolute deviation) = 272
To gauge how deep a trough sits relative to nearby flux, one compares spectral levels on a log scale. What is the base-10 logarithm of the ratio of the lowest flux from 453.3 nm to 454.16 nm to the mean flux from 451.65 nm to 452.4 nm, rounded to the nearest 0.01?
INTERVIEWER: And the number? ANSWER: -0.10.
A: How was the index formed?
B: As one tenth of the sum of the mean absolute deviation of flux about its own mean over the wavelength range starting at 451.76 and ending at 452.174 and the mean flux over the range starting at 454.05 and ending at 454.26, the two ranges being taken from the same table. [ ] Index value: 31.4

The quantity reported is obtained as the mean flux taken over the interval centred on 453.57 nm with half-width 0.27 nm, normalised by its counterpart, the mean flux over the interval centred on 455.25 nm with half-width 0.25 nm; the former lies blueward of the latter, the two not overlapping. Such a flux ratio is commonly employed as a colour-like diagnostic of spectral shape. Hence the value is 0.94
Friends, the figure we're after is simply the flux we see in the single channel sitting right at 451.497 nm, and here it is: 303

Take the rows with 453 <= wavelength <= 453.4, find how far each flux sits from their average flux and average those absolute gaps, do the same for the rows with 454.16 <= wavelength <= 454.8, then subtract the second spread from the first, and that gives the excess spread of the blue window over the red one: -4.0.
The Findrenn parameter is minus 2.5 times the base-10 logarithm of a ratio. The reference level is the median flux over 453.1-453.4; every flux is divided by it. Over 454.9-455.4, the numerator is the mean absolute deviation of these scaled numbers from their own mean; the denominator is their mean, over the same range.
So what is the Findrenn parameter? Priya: 3.0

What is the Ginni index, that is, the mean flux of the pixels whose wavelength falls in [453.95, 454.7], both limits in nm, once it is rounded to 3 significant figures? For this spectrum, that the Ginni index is 299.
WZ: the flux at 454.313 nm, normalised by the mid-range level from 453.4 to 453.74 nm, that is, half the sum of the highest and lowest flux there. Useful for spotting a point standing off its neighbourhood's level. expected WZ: 1.18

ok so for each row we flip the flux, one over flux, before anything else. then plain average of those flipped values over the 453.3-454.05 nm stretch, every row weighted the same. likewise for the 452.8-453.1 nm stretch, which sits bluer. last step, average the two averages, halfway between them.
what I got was 0.0037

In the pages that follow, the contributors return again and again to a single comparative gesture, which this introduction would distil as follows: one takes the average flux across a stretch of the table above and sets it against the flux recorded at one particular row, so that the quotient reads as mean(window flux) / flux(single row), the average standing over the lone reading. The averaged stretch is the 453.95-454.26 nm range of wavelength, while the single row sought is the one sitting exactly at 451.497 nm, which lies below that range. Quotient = 0.99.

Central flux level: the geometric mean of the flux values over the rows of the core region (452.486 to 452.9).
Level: 263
